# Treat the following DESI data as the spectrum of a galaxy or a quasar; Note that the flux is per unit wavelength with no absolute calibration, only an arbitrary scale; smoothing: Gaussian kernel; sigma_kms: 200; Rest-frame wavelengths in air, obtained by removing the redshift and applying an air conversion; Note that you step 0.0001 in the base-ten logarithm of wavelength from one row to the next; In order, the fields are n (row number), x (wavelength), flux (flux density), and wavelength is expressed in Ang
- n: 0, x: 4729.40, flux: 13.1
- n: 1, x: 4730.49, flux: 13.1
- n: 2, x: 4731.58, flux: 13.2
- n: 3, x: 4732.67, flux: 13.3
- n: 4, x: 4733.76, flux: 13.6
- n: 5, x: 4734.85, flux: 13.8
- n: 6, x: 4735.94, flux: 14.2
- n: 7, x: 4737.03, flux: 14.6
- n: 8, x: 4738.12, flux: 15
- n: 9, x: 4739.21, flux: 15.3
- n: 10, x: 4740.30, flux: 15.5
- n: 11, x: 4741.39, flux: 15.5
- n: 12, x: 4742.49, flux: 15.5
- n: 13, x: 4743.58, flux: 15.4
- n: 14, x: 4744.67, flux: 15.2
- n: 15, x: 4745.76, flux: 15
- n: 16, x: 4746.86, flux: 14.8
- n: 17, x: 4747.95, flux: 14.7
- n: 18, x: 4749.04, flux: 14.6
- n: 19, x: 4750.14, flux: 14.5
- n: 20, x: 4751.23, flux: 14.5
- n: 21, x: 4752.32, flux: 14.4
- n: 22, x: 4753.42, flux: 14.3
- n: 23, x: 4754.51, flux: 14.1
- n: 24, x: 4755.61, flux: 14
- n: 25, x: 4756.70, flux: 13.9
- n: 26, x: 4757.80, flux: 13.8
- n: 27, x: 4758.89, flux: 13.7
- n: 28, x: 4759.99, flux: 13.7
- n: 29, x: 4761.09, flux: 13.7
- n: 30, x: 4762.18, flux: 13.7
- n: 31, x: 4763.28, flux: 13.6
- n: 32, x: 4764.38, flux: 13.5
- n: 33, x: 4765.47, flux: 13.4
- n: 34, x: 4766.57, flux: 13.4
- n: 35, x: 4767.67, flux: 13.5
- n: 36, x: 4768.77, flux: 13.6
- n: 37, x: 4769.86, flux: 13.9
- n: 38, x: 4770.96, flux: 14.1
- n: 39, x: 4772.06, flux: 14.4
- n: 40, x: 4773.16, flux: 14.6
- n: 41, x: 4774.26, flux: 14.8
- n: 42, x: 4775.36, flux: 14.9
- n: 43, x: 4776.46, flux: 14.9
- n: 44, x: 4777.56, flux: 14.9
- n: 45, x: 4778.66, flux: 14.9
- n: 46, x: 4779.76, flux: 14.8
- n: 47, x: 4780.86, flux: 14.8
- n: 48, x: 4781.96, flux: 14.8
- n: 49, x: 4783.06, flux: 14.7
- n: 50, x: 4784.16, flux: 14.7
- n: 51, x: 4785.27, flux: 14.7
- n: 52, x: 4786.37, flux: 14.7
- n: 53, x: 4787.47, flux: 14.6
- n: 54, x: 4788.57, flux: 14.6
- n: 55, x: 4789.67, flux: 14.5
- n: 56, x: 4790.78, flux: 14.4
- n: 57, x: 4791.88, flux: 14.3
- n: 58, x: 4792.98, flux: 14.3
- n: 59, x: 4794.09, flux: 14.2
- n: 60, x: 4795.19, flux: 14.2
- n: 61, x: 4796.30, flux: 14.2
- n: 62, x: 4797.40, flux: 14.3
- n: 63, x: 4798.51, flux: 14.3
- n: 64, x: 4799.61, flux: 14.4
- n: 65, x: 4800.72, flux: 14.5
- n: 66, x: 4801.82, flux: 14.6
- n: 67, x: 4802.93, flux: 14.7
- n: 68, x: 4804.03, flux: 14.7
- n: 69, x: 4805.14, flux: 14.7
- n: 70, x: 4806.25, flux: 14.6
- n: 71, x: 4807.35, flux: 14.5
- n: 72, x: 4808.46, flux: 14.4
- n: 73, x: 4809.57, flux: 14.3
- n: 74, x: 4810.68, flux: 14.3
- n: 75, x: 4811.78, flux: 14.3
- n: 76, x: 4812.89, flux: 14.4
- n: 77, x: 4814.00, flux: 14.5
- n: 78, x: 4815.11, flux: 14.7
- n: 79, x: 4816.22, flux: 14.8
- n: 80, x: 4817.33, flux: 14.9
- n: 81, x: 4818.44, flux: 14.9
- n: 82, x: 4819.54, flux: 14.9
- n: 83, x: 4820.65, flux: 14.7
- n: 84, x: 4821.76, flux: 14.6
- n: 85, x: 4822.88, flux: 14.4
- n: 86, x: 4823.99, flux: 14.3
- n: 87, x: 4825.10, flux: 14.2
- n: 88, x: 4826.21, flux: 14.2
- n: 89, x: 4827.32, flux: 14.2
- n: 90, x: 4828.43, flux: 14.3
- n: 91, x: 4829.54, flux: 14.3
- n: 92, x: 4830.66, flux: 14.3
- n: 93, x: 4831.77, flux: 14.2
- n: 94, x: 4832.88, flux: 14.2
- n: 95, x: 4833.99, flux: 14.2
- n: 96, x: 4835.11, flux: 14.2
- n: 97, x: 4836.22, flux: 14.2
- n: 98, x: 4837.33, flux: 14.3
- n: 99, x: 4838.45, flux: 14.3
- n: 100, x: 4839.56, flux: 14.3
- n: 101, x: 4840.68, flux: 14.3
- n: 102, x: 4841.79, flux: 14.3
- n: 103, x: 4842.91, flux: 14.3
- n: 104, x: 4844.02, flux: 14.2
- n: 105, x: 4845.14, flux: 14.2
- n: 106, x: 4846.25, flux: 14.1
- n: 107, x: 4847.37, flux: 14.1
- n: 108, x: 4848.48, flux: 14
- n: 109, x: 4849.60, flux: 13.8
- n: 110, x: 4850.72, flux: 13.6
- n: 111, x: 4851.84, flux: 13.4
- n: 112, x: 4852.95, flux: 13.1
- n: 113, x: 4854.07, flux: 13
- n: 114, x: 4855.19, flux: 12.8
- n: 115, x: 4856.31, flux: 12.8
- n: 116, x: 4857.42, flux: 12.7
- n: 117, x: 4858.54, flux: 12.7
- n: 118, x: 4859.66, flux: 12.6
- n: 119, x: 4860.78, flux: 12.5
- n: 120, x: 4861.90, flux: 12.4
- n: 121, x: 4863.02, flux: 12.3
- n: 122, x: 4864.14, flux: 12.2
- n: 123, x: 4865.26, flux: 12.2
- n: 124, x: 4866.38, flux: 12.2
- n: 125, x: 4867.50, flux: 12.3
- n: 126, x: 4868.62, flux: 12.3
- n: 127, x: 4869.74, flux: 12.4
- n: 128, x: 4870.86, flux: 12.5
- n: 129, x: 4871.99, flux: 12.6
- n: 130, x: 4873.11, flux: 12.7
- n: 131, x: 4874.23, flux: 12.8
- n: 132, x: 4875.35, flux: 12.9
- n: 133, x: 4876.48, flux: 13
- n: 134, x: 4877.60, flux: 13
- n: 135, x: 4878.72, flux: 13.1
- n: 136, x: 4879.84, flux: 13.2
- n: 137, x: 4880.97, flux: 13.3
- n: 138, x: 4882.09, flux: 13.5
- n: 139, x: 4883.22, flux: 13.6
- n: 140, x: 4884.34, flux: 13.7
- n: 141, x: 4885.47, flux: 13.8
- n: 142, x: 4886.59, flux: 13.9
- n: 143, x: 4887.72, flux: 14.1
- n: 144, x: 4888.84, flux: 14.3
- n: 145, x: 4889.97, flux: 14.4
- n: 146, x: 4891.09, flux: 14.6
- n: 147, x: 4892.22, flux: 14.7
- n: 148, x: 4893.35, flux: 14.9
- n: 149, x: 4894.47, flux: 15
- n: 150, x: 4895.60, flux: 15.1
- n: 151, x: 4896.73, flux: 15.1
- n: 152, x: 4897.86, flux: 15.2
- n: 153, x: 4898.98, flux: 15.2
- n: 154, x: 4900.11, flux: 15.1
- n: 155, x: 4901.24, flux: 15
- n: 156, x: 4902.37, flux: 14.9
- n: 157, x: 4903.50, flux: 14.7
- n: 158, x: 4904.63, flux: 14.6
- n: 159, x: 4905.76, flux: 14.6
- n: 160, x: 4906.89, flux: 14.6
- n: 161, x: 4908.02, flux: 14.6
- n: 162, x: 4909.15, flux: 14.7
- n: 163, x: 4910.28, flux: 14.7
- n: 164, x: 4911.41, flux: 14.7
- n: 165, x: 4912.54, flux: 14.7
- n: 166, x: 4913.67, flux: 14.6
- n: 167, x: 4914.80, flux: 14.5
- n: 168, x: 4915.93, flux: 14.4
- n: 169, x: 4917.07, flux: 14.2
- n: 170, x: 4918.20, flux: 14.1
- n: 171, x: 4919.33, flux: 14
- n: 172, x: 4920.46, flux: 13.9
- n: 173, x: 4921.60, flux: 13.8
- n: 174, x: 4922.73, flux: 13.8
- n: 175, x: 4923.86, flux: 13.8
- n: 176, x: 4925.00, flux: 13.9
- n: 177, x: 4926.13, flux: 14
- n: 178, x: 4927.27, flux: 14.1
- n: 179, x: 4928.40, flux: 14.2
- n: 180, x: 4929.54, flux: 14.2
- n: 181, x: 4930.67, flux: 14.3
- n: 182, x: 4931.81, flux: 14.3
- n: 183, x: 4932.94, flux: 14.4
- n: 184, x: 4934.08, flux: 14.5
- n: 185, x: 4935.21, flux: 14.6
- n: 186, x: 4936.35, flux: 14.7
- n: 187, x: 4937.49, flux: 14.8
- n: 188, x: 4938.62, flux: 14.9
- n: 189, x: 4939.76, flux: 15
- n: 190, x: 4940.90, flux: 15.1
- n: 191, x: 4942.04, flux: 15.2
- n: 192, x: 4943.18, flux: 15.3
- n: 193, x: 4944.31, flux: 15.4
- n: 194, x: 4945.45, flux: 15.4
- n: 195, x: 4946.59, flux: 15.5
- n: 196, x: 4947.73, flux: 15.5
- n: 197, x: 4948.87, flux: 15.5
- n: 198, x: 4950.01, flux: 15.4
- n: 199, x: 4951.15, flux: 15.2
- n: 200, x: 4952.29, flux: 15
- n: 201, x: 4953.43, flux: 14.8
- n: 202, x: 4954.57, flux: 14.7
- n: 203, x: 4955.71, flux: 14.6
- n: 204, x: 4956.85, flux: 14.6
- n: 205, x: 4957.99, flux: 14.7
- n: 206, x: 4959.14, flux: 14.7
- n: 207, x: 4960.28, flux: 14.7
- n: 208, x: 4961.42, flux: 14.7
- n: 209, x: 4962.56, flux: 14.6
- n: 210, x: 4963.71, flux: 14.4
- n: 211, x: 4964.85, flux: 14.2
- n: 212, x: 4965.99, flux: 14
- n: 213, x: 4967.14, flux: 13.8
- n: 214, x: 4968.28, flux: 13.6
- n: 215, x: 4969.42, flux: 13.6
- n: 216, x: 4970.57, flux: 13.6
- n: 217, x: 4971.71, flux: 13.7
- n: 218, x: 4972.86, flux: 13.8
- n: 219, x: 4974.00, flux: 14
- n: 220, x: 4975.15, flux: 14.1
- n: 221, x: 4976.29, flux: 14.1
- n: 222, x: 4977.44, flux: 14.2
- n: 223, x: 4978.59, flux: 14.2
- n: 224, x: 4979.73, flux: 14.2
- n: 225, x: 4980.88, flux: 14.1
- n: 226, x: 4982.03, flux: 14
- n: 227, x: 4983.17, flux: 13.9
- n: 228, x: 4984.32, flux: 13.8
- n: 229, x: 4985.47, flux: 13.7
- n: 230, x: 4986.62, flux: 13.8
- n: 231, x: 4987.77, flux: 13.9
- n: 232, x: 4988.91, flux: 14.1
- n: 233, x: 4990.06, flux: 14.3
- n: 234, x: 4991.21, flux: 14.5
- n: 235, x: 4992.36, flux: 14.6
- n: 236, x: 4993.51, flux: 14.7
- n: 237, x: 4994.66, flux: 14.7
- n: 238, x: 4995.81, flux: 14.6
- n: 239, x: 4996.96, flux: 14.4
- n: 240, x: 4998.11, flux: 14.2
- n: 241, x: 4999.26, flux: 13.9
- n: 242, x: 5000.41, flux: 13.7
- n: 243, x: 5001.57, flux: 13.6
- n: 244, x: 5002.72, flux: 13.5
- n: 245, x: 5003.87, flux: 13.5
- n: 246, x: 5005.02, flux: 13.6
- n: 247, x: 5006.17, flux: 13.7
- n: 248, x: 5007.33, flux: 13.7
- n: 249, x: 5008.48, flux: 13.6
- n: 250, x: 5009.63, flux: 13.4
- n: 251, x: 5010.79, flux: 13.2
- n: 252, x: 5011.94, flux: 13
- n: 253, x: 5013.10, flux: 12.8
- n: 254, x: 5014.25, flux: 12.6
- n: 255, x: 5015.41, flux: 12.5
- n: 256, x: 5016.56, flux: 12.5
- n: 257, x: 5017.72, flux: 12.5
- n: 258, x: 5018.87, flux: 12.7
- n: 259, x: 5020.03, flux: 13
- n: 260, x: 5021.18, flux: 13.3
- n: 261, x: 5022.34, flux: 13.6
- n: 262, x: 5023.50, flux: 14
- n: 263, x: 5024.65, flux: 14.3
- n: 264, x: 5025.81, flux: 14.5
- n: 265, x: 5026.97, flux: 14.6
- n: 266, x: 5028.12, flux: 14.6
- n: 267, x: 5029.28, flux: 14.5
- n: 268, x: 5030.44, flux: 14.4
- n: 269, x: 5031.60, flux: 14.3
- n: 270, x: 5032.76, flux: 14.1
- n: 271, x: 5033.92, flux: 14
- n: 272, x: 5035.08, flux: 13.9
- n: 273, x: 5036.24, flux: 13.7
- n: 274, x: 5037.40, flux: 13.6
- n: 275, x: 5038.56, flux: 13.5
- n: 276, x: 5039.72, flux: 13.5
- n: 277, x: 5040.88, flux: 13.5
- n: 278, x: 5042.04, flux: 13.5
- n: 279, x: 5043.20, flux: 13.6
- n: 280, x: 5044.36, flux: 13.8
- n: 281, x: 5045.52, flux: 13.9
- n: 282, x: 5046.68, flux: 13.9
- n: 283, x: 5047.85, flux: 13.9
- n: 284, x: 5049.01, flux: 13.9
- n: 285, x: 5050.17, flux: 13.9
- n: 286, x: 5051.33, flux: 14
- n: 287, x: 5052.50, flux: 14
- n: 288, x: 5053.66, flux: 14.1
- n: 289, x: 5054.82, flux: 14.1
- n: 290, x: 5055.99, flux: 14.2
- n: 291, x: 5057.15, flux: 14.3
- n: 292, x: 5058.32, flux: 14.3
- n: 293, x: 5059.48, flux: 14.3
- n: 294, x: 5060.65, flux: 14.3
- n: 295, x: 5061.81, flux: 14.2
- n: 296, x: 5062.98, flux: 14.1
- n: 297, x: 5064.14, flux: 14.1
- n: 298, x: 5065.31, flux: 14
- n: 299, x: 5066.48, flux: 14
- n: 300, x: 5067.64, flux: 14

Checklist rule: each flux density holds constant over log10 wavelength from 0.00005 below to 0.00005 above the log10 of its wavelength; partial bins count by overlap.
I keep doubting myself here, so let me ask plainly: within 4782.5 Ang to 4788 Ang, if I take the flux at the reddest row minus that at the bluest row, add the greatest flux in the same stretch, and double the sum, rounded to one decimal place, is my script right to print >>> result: 29.2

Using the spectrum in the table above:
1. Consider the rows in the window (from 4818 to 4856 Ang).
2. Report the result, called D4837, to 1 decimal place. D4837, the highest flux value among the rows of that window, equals 14.9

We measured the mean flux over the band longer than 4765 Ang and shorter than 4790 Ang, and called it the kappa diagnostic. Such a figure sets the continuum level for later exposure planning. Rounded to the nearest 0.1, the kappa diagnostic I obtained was 14.4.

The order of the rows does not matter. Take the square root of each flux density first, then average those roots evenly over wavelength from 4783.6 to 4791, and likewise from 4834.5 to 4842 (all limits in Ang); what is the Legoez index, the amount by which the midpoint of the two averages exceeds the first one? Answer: -0.02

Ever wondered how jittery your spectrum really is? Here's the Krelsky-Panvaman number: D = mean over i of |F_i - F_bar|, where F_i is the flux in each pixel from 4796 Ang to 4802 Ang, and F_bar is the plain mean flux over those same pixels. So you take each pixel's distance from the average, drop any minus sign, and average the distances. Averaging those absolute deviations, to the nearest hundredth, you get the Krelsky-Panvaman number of 0.12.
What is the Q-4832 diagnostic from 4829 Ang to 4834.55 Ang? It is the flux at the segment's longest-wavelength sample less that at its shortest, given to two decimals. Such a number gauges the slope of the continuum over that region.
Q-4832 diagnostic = -0.10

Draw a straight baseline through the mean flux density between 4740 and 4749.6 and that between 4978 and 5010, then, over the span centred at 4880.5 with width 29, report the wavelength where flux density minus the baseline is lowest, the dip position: 4866.38 Ang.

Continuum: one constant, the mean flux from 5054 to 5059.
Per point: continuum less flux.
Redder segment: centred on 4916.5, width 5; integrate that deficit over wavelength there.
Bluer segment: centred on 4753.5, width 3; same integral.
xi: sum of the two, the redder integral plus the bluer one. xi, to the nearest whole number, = 0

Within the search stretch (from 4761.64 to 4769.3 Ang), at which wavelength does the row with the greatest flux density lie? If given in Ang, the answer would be 4762.18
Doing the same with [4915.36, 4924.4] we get 4915.93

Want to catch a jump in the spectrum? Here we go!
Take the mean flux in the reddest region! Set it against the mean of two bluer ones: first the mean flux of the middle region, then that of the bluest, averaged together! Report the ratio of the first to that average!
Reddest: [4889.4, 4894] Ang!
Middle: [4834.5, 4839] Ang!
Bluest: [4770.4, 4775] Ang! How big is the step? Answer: 1.02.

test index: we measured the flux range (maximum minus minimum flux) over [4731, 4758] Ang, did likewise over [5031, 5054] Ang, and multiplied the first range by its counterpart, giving 1.8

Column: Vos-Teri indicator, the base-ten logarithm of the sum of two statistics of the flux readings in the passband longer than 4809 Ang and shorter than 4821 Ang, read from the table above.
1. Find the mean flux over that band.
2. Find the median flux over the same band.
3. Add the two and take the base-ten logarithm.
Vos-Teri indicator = 1.47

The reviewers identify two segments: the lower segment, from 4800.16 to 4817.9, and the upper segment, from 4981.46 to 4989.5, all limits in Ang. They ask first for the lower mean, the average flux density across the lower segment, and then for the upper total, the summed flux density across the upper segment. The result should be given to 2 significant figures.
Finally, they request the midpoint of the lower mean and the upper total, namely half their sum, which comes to 56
